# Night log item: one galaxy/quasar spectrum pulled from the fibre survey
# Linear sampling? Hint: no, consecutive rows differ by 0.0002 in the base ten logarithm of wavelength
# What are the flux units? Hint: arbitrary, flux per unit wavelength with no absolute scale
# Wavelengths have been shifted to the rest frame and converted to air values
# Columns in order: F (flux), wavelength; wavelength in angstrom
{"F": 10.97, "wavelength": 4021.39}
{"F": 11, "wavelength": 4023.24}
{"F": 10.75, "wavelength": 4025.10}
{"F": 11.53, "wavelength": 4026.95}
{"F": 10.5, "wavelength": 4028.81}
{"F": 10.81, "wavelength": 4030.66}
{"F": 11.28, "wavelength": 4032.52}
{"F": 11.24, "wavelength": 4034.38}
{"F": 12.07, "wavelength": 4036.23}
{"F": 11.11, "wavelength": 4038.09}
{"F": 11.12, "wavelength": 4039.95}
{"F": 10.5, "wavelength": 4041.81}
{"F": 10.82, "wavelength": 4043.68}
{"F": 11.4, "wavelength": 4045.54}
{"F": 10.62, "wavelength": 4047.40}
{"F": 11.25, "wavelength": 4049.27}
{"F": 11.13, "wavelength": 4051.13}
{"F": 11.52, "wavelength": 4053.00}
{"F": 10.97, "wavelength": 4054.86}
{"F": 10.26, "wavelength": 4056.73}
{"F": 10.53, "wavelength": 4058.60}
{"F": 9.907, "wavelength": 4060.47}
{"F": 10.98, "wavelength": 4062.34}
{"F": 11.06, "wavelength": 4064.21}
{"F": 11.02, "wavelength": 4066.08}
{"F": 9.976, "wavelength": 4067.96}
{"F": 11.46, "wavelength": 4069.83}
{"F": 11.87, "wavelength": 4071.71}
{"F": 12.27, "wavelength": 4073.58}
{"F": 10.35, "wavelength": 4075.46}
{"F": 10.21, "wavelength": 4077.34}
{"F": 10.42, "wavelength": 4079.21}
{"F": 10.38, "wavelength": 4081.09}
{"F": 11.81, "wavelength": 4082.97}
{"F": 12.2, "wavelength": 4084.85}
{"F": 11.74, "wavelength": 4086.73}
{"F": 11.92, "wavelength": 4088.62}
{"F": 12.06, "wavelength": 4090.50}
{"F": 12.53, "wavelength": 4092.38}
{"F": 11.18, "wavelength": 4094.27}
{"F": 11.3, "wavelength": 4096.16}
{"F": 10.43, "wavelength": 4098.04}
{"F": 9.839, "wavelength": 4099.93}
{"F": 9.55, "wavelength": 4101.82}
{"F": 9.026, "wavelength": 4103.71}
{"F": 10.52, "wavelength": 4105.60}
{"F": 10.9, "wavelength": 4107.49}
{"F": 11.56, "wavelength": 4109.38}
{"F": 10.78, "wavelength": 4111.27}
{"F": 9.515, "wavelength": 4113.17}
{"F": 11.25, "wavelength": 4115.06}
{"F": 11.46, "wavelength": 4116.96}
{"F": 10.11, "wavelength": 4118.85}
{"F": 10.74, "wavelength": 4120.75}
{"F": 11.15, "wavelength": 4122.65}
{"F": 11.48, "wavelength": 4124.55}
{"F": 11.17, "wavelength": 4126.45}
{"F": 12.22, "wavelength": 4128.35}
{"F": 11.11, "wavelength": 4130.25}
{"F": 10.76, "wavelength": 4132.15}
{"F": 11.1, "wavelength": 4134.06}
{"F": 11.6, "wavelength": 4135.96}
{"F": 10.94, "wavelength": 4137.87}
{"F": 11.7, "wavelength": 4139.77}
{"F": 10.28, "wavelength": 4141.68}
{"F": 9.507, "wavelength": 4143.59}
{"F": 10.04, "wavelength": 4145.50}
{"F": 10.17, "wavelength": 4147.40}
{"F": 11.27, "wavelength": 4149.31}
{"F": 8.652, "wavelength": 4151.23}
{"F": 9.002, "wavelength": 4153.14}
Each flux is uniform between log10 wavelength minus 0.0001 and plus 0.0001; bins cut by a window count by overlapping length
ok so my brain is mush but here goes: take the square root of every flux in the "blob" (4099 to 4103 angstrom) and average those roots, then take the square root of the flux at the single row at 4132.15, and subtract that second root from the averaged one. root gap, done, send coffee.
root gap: -0.17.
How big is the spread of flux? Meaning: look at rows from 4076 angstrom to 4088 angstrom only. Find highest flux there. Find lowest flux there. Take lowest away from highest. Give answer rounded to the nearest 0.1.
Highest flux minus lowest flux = 2.0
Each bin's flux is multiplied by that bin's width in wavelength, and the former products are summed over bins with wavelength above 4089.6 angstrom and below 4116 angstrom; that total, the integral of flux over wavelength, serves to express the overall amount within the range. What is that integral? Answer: 284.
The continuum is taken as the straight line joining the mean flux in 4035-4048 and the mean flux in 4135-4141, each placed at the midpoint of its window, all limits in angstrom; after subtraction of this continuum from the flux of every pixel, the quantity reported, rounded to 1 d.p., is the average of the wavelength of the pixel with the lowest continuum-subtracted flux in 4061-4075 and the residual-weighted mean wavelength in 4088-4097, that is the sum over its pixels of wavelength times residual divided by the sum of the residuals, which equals 4079.4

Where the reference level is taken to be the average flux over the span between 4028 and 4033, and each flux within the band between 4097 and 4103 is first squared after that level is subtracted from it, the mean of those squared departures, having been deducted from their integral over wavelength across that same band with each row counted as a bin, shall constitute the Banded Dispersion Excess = 5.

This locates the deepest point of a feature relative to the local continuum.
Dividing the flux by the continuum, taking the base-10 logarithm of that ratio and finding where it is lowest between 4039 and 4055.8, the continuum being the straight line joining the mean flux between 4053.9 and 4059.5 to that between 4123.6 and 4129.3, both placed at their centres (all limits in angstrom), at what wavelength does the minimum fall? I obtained 4041.81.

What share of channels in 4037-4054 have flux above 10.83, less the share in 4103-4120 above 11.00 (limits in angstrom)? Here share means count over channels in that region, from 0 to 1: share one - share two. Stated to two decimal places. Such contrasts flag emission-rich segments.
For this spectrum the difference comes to 0.33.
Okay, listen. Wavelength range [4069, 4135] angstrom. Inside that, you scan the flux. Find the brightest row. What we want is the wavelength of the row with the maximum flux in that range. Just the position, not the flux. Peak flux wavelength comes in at 4092.38 angstrom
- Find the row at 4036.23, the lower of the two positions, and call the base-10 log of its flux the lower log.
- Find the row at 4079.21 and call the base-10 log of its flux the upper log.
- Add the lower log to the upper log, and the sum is 2.10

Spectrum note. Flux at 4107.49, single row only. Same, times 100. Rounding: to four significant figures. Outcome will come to 1090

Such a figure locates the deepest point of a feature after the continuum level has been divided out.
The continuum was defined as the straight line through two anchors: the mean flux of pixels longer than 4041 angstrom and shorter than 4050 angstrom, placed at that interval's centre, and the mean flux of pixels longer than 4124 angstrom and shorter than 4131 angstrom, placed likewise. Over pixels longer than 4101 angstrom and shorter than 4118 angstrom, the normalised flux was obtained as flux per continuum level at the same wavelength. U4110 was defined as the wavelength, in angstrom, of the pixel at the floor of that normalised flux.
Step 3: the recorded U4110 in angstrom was 4103.71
